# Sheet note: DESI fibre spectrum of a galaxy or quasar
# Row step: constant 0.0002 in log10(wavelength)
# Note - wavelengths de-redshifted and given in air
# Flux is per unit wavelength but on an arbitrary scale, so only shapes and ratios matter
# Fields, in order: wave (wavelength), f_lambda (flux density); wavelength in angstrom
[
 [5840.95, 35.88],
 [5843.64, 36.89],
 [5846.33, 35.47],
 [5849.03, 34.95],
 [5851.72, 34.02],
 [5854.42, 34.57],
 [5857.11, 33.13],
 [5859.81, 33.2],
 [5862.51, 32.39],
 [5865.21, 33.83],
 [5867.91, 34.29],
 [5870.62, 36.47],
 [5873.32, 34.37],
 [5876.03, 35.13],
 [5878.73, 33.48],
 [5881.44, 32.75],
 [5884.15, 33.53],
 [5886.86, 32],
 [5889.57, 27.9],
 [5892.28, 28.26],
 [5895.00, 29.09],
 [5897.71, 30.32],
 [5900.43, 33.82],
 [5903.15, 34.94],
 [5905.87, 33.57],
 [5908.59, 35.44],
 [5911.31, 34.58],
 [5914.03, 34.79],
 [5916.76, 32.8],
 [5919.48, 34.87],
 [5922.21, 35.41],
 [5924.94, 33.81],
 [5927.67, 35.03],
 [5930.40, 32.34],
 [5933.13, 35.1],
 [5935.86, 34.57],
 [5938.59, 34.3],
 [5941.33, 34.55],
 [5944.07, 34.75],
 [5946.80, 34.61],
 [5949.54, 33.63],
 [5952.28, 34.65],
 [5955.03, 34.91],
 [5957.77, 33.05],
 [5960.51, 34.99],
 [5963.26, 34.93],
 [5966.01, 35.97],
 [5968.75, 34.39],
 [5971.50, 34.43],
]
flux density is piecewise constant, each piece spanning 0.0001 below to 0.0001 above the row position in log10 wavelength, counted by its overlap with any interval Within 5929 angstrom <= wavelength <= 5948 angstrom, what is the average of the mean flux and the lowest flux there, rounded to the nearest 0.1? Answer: 33.3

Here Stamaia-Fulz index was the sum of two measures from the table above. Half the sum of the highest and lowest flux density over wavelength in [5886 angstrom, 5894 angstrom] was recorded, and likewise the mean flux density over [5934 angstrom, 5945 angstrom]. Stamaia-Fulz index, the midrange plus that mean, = 64.5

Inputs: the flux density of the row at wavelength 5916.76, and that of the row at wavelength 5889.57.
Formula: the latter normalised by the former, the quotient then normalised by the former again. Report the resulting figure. 0.026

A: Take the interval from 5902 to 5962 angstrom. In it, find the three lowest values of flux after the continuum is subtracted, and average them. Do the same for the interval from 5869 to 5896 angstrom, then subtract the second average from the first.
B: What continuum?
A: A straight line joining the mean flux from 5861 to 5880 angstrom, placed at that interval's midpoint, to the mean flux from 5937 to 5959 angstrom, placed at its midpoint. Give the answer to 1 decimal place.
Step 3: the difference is 4.3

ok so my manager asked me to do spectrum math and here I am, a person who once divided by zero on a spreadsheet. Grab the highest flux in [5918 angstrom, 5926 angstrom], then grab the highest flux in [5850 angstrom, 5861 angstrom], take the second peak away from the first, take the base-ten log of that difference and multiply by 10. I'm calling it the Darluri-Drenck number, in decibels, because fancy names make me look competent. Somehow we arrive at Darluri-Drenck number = -1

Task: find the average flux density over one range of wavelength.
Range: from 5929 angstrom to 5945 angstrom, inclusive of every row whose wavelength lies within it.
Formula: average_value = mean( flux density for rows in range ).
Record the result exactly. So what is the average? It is 34.3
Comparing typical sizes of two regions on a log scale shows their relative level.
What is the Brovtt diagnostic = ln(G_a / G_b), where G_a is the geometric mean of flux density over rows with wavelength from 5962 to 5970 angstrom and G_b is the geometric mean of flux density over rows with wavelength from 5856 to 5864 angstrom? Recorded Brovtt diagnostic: 0.06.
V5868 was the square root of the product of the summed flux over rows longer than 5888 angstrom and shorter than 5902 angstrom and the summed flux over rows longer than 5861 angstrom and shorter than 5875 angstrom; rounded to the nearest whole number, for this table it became 160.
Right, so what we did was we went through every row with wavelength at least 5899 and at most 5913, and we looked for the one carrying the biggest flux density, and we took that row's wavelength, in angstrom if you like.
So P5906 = 5908.59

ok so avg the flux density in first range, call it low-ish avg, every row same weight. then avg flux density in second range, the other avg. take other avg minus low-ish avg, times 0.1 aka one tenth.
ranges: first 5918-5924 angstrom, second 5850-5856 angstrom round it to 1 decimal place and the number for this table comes -0.1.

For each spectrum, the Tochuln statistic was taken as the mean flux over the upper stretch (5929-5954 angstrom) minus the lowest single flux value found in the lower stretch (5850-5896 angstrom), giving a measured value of 6.4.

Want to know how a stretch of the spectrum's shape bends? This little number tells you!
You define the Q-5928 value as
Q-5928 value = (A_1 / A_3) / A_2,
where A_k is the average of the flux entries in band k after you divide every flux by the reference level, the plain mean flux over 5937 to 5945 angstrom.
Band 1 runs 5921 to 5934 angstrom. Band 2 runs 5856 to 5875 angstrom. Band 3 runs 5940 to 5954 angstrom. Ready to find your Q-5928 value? 1.01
